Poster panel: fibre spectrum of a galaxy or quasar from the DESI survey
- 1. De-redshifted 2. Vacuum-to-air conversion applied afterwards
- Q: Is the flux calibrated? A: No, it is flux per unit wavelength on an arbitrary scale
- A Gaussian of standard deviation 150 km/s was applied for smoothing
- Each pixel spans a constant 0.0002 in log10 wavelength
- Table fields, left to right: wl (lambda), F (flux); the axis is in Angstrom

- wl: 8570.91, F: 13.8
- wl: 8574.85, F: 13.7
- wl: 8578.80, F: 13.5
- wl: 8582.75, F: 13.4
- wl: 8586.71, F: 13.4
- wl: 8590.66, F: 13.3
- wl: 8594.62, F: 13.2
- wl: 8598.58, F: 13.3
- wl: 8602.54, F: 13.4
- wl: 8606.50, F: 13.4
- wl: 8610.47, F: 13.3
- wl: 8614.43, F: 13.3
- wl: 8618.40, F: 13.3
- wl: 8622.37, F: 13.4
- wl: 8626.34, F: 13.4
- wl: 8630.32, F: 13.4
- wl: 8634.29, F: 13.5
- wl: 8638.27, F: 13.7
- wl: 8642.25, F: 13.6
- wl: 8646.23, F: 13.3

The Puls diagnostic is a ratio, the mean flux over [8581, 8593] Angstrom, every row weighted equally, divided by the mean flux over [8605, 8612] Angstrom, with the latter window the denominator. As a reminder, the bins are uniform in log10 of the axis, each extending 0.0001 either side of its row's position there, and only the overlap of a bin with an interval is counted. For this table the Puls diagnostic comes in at 1.00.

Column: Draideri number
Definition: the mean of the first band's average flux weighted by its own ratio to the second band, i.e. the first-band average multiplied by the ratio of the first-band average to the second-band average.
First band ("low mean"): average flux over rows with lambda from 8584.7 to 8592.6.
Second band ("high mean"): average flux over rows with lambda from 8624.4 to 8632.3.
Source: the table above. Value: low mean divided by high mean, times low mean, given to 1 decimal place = 13.3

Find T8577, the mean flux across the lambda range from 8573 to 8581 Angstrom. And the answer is 13.60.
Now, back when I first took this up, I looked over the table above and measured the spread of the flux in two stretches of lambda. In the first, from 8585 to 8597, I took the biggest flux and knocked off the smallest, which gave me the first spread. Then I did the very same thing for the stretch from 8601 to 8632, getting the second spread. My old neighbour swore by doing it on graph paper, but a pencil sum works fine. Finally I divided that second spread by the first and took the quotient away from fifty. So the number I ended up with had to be 49.5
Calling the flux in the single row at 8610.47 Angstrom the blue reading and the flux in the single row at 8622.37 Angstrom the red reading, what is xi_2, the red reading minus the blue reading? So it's 0.10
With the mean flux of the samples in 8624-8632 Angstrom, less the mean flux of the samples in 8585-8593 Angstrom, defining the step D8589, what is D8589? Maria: 0.05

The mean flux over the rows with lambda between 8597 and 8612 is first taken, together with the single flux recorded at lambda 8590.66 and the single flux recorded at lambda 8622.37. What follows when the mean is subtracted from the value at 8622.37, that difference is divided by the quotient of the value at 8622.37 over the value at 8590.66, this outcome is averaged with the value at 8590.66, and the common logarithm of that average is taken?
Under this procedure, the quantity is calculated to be 0.8244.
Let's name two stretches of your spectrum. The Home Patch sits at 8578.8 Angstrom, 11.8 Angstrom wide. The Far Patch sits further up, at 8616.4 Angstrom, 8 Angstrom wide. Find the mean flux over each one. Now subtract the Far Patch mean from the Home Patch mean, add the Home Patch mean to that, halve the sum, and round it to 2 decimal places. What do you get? 6.88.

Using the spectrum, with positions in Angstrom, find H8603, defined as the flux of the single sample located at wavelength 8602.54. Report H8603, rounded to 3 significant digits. 13.4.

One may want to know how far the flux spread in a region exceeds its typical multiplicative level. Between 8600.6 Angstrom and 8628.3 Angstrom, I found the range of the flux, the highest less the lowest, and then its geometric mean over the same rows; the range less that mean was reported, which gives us -13.26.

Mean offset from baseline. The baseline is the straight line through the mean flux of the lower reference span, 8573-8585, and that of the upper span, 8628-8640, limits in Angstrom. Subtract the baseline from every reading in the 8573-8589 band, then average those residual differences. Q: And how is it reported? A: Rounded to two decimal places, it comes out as -0.03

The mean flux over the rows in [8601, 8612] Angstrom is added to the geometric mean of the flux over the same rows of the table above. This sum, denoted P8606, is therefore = 26.73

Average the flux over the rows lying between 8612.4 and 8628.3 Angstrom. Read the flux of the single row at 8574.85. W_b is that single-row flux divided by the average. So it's 1.03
